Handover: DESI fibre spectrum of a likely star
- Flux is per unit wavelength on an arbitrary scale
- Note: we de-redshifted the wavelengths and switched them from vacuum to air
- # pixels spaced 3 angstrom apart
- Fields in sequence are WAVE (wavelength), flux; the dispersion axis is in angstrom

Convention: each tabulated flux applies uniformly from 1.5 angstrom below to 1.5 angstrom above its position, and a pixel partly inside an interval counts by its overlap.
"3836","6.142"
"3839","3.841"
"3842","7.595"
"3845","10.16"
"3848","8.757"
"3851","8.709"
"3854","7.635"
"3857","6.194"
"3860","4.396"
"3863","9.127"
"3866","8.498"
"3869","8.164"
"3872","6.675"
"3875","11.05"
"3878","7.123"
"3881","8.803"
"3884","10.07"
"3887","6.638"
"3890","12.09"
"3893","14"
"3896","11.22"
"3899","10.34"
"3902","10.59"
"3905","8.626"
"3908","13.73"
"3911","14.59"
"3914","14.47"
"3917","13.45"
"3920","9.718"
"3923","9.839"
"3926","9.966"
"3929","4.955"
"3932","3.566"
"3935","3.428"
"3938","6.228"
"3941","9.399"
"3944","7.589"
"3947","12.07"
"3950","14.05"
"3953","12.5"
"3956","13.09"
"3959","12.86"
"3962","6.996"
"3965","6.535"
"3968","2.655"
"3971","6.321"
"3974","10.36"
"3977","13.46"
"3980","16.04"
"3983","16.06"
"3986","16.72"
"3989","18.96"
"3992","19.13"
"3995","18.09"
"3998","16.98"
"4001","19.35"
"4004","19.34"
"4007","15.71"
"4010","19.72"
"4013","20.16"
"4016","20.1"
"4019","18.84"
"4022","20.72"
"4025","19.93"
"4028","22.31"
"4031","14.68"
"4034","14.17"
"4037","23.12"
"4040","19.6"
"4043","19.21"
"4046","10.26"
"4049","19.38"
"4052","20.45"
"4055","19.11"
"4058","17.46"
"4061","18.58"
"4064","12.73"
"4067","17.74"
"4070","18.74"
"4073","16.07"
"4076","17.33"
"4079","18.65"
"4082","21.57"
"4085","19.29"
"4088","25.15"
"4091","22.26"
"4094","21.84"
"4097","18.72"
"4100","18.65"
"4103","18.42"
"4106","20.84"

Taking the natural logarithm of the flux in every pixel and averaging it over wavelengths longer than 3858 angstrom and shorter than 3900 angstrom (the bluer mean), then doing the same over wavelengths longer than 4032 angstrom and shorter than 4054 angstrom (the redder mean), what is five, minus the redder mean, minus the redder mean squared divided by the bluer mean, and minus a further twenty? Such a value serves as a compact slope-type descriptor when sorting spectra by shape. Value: -21.6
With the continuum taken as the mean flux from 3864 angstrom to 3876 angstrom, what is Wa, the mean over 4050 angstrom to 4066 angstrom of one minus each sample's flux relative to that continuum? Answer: -1.1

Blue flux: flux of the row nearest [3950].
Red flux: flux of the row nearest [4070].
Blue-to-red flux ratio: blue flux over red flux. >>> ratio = 0.75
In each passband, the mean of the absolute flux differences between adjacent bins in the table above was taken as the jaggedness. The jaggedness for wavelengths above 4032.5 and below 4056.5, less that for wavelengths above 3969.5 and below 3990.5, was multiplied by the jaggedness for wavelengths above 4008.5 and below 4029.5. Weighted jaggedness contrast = 3.0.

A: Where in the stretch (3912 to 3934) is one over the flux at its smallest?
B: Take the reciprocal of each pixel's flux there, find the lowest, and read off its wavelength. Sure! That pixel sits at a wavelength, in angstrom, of 3914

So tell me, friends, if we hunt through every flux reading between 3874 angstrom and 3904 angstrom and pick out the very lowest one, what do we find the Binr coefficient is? 6.638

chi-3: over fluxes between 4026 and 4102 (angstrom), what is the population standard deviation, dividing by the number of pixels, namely 3.3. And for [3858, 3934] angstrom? 3.0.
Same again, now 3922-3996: 4.9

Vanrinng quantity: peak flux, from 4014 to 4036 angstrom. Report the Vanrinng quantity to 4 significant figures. 22.31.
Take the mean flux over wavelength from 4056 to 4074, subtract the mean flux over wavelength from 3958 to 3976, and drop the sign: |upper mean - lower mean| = 9.3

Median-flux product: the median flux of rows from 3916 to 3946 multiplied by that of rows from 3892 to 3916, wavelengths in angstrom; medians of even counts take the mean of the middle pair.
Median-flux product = 106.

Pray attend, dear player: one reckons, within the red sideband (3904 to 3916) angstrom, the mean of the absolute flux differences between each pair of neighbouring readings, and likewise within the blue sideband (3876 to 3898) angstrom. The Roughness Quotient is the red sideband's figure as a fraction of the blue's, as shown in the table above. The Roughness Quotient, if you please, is 0.74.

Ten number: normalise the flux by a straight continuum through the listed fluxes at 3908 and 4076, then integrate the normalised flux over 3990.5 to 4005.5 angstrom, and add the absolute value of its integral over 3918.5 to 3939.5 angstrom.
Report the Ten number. 28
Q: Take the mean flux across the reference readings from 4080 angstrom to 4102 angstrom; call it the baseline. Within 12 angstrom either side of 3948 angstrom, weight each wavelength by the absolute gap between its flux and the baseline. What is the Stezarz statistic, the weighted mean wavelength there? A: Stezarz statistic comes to 3947.0 angstrom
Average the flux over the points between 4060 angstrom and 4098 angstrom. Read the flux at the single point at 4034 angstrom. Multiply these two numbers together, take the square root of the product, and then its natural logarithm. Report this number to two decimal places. 2.80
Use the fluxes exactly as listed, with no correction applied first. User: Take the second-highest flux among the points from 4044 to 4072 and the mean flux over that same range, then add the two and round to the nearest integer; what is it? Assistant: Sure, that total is 37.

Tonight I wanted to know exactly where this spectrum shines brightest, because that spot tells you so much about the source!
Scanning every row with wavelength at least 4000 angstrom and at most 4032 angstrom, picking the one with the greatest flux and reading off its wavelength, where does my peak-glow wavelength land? 4028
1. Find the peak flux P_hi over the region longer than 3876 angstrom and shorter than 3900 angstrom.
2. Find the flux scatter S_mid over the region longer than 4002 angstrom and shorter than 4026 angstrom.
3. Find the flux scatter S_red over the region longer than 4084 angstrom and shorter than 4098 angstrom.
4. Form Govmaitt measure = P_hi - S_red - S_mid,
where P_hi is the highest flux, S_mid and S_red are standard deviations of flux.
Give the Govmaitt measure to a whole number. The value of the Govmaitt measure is 10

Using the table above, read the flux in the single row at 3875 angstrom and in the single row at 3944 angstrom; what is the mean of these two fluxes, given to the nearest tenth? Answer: 9.3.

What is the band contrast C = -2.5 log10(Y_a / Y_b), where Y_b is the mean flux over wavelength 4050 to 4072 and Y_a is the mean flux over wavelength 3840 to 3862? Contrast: 0.9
